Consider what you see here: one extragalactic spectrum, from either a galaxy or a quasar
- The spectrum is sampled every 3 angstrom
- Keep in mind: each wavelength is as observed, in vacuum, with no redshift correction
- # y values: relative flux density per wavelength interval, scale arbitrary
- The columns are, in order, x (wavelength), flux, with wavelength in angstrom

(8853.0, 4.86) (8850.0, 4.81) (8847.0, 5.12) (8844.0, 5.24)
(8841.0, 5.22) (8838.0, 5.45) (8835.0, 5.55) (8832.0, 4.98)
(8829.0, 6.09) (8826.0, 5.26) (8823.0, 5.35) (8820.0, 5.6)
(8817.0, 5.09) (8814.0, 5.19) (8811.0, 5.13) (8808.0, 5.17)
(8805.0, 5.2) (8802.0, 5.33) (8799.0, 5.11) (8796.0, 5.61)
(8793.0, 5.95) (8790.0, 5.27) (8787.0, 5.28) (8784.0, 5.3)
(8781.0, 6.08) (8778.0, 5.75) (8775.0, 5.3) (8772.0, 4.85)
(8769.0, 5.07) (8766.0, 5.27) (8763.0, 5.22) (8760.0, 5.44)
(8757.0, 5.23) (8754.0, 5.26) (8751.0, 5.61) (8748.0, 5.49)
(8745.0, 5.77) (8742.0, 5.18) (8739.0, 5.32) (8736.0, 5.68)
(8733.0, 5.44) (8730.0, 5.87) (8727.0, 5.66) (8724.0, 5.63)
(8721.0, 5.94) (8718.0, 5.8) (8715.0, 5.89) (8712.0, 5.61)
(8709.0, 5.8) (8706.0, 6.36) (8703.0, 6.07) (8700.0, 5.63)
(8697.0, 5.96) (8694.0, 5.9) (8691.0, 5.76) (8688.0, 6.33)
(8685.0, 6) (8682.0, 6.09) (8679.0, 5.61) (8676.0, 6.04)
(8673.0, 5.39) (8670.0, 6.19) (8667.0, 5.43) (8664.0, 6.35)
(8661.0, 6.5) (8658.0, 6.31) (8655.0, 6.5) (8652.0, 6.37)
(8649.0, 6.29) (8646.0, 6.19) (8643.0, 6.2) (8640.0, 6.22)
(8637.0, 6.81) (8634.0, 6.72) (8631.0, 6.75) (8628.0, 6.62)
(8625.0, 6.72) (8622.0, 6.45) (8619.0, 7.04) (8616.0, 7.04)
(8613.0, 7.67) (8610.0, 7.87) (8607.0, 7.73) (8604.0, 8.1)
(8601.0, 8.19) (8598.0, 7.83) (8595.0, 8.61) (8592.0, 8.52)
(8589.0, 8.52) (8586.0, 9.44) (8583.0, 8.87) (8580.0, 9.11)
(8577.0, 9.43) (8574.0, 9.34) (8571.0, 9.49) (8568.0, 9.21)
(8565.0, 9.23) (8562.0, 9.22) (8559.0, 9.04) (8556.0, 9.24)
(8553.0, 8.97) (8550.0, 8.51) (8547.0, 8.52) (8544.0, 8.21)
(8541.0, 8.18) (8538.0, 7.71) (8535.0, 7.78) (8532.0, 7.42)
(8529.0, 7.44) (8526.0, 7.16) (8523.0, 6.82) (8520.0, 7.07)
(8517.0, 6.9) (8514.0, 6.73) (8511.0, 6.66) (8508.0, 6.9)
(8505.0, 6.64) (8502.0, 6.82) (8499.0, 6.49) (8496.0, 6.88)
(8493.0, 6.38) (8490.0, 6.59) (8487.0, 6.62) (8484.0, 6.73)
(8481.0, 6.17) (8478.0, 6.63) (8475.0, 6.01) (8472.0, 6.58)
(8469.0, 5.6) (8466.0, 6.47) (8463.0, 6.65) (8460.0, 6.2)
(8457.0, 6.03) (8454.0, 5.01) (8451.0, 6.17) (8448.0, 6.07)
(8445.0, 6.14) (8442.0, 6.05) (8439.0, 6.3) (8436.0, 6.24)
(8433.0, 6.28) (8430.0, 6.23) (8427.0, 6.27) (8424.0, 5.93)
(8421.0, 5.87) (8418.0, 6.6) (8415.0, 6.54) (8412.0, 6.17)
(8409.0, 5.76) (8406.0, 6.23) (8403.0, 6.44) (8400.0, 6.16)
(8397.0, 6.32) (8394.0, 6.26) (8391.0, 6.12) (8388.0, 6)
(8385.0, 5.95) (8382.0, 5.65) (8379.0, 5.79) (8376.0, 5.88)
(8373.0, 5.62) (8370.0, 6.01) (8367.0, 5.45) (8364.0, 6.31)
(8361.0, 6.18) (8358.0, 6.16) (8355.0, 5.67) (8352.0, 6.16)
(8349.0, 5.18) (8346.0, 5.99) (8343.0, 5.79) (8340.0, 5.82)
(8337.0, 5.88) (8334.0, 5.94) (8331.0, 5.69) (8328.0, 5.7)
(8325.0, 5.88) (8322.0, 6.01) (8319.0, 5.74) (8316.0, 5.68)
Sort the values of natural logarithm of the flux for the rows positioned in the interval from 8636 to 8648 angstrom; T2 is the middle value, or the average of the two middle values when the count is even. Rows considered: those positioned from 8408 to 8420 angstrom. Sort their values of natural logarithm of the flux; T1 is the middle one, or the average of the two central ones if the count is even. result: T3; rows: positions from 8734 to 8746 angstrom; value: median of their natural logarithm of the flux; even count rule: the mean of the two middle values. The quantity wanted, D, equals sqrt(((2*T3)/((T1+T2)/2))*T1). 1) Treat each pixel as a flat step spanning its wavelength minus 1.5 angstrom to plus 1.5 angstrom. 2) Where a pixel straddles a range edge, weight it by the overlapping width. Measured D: 1.85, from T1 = 1.85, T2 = 1.83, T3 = 1.70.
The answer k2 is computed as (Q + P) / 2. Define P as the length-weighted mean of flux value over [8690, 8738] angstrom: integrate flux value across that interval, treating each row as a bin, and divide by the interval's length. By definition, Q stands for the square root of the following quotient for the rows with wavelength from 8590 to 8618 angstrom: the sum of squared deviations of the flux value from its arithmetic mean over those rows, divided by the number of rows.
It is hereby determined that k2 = 3.13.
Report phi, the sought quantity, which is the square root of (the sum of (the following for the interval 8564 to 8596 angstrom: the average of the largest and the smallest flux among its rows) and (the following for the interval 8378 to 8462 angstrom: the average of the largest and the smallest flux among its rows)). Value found 3.85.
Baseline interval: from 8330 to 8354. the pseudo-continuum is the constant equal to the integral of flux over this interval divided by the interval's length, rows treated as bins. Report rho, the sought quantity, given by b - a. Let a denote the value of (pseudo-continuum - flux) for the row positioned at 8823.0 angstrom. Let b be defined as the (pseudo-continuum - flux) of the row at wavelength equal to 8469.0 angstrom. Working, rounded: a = 0.46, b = 0.21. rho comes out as -0.25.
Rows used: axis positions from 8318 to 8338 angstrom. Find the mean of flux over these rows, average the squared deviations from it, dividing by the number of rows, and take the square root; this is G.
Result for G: 0.12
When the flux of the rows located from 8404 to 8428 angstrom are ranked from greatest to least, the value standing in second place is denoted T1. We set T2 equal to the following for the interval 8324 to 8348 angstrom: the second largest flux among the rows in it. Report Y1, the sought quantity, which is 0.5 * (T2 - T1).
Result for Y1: -0.30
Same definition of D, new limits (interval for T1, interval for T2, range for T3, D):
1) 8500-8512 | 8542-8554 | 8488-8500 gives 1.88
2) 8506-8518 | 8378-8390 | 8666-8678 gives 1.91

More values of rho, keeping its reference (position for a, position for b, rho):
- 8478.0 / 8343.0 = 0.84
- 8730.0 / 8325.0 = -0.01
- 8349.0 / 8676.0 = -0.86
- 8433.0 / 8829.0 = 0.19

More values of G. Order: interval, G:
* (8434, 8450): 0.10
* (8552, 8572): 0.15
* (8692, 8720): 0.22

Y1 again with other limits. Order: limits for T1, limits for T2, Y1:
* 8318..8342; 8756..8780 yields -0.25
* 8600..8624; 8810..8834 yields -1.25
